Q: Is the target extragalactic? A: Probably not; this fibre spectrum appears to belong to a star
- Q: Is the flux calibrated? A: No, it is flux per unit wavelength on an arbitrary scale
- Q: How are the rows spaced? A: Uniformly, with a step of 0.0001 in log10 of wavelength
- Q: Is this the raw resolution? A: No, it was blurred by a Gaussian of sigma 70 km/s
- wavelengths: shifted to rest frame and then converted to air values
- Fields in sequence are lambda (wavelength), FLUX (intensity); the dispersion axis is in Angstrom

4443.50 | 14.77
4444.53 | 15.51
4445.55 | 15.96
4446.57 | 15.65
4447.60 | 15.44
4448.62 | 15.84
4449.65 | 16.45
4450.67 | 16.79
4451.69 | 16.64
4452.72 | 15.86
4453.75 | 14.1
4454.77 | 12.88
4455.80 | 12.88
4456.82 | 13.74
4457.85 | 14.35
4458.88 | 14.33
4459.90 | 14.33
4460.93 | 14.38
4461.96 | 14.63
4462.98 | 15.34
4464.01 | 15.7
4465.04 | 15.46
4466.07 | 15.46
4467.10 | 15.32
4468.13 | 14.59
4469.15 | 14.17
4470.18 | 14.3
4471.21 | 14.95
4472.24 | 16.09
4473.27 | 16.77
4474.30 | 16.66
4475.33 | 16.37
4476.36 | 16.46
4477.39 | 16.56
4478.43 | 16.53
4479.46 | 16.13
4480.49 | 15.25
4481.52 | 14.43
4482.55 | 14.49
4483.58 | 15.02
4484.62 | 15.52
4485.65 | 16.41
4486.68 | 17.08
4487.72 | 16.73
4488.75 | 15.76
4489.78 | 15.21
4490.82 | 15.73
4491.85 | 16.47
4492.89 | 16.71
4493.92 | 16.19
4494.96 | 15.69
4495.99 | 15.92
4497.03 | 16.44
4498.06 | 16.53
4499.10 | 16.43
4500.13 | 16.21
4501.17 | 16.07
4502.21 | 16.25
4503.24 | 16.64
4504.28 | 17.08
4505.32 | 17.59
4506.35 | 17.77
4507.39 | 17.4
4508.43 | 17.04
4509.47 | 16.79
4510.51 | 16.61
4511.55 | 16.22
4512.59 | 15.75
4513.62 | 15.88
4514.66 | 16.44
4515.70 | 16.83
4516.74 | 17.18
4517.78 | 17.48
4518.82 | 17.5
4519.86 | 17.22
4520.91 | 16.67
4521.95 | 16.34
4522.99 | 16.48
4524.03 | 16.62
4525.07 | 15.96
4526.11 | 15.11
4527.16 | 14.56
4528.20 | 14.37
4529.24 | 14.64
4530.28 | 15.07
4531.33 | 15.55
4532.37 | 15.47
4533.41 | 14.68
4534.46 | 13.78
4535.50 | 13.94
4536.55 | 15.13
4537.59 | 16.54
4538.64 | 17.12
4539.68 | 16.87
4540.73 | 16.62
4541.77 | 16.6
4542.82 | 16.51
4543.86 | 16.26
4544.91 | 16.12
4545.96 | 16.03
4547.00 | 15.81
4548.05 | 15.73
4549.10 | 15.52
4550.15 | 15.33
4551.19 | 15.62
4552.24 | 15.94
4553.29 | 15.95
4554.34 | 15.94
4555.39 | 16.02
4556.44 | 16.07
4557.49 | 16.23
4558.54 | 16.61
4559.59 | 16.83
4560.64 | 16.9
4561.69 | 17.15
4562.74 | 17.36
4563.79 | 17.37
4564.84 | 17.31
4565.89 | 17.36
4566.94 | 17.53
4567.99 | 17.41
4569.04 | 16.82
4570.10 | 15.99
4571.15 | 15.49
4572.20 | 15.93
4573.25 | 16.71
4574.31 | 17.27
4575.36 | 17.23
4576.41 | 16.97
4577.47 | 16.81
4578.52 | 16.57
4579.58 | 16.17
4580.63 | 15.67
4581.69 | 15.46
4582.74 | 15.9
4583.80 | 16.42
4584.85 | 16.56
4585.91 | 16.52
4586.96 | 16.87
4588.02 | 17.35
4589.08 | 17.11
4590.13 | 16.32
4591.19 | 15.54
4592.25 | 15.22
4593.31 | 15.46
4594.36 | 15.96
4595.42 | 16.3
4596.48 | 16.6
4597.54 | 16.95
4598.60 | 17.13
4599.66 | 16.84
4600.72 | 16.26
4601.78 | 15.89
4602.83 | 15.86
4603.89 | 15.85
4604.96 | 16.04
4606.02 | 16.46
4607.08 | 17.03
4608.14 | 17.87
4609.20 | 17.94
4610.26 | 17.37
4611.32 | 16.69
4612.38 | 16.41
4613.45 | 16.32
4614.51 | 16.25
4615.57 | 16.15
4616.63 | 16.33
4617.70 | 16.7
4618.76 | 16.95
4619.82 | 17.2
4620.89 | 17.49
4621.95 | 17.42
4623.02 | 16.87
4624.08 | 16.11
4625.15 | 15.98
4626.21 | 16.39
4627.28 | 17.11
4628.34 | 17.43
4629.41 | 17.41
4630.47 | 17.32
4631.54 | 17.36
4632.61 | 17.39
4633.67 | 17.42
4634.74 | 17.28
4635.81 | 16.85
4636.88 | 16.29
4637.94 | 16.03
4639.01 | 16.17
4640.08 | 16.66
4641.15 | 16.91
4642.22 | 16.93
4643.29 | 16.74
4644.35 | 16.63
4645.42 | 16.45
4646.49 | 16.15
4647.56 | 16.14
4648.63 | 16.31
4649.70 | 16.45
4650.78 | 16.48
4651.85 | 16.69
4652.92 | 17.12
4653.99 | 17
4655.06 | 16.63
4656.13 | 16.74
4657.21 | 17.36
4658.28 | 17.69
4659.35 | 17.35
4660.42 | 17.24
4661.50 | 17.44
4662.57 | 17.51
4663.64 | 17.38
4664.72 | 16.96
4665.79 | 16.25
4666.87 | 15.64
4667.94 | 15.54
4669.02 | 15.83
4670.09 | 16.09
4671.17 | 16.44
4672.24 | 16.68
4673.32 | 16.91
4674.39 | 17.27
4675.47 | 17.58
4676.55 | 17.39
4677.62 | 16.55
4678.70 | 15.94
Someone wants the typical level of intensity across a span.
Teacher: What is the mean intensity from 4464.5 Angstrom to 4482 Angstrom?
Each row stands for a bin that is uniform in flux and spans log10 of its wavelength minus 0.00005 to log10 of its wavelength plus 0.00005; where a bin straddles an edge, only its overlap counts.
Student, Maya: 15.6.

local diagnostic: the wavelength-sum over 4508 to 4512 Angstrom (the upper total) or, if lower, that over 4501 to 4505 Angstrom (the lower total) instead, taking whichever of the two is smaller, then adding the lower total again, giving 132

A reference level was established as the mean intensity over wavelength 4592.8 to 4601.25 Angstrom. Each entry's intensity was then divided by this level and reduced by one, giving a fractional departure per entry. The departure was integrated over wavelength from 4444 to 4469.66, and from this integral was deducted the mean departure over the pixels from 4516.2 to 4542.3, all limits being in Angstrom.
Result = -2.2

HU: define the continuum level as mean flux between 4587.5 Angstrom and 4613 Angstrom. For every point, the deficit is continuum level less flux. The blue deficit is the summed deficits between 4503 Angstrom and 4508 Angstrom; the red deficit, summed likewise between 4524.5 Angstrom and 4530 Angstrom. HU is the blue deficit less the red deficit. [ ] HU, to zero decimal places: -12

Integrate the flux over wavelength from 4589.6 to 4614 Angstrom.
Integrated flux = 401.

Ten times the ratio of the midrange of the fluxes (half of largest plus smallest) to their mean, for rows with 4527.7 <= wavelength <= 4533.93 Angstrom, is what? 10.0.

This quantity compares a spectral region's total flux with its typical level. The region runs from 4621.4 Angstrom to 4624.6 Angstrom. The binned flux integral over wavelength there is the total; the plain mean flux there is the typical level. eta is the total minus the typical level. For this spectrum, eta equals 37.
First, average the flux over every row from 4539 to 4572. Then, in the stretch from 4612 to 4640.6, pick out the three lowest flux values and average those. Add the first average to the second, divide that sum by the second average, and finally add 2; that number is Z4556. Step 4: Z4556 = 4.02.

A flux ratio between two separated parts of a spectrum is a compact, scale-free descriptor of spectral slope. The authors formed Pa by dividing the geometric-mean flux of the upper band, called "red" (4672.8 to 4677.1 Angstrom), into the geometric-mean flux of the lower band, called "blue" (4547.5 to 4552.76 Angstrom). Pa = 0.90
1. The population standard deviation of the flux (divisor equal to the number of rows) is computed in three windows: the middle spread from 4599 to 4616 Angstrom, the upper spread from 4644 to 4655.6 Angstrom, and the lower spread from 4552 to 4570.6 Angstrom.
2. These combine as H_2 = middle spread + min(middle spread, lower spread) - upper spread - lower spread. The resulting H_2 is 0.4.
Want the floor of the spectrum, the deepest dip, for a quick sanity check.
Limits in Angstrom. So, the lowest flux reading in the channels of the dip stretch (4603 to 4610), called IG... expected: 15.85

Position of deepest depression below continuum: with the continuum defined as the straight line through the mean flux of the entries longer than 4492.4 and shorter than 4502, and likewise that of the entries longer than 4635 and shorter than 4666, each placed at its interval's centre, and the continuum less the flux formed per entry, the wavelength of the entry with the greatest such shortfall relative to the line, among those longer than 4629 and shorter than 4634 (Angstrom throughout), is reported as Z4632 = 4630.47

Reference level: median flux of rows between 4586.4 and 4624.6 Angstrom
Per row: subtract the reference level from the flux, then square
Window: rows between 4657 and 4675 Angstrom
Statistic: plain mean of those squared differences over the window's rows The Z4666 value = 0.5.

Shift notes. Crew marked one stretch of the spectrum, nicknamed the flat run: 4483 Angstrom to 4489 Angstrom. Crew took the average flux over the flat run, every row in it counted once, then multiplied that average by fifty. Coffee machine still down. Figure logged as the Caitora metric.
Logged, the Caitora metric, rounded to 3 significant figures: 804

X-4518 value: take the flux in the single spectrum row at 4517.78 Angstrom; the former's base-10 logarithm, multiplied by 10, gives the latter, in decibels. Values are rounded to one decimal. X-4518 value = 12.4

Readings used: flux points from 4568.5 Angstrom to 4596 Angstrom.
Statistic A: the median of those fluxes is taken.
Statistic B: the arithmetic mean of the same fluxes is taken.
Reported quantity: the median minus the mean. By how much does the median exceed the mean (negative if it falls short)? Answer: 0.04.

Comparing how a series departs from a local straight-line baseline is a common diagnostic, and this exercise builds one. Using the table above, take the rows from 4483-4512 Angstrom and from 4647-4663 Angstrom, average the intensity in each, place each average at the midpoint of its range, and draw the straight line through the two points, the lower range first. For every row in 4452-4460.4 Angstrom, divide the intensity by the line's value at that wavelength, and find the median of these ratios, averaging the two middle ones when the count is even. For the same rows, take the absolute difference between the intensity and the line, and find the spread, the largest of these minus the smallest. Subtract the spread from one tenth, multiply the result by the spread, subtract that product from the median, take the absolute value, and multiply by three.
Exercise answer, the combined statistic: 28.6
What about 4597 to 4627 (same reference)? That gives 6.4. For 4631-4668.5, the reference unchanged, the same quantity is 8.7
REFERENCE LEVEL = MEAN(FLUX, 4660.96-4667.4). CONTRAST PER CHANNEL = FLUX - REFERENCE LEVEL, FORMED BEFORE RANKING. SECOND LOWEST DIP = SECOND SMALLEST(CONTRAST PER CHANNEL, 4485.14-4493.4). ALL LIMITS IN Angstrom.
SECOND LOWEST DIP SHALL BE -1.13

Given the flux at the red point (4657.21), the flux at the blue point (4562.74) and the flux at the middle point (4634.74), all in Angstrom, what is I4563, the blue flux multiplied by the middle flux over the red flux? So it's 17.3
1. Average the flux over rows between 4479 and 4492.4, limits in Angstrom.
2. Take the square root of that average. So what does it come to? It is 3.96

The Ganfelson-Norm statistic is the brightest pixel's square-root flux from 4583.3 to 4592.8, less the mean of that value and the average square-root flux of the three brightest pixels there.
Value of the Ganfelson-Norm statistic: 0.014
